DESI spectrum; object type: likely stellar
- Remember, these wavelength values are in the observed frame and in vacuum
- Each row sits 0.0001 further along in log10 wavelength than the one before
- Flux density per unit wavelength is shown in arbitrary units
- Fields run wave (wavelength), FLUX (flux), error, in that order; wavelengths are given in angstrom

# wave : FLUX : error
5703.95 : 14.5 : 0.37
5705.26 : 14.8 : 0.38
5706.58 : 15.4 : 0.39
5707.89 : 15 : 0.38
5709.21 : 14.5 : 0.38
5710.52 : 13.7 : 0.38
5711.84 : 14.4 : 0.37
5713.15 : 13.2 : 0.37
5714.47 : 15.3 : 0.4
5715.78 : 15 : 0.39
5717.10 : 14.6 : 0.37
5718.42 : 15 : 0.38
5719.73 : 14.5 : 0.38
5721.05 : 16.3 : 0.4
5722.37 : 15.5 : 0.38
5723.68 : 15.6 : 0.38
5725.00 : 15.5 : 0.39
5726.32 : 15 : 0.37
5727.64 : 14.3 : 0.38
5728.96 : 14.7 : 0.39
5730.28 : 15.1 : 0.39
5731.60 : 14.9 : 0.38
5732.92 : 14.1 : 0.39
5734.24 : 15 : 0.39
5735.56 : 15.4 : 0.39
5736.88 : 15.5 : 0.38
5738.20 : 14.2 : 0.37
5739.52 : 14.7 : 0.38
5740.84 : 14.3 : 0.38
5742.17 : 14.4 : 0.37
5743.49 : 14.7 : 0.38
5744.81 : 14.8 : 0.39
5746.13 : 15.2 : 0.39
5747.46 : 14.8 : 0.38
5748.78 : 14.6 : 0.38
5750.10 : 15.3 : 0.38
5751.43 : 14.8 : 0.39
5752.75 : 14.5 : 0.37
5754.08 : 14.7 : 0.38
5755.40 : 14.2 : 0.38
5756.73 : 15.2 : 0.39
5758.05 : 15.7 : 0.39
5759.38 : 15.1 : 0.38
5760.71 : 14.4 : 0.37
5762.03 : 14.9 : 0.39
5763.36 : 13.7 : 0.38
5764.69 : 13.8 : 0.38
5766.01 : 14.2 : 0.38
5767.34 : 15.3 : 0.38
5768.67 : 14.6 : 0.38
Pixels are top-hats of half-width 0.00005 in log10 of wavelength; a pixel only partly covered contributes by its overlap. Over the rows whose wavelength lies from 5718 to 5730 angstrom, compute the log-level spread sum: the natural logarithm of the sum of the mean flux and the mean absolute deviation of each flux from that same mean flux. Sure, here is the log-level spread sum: 2.75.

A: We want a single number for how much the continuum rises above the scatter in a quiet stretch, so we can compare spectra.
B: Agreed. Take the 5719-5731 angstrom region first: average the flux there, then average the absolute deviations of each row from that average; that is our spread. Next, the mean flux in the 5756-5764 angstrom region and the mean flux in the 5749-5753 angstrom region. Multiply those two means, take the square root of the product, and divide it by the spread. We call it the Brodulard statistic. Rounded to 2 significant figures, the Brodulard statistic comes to 30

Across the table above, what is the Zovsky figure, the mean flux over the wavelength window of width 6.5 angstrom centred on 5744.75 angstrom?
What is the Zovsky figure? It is 14.8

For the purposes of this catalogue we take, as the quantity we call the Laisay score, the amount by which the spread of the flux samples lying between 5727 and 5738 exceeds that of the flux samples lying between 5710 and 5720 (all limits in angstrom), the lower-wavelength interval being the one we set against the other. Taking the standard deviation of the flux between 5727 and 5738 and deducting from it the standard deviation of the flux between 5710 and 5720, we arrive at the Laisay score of -0.2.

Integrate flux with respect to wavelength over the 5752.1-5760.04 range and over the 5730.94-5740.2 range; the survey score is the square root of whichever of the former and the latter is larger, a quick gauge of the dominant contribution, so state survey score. 11.7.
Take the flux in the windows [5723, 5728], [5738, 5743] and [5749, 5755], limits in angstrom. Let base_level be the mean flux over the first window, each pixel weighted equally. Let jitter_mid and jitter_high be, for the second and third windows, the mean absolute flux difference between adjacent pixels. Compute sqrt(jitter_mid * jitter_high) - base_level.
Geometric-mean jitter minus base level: -14.8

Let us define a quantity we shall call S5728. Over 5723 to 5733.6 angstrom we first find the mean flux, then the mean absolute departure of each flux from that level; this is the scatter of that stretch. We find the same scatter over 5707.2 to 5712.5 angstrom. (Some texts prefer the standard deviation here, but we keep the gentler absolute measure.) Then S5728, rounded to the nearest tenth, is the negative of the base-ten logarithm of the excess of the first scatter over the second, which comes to 1.3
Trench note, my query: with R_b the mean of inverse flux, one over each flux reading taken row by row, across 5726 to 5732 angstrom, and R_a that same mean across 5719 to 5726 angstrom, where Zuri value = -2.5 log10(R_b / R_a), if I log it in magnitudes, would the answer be -0.05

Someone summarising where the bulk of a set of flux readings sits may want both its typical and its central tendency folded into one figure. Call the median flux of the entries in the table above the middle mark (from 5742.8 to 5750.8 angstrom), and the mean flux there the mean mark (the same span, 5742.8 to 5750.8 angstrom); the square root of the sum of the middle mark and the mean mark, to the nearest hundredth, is 5.45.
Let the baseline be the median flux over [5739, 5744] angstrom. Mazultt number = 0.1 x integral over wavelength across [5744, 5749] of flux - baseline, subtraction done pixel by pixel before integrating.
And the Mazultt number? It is 0.16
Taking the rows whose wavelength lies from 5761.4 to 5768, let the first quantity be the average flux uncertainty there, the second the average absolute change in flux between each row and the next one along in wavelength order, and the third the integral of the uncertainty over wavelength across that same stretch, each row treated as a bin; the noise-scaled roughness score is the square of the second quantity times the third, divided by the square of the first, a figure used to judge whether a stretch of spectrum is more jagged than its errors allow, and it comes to 8.5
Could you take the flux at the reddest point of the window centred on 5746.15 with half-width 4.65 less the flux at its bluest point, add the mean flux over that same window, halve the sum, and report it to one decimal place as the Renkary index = 7.9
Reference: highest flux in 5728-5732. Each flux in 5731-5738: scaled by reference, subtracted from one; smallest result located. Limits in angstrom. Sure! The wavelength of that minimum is 5736.88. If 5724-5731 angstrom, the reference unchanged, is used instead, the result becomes 5725.00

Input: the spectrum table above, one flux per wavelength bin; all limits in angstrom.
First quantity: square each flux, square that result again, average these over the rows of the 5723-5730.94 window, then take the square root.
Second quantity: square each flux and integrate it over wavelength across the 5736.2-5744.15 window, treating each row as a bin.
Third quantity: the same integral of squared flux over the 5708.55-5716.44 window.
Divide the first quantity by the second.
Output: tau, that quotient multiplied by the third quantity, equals 217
